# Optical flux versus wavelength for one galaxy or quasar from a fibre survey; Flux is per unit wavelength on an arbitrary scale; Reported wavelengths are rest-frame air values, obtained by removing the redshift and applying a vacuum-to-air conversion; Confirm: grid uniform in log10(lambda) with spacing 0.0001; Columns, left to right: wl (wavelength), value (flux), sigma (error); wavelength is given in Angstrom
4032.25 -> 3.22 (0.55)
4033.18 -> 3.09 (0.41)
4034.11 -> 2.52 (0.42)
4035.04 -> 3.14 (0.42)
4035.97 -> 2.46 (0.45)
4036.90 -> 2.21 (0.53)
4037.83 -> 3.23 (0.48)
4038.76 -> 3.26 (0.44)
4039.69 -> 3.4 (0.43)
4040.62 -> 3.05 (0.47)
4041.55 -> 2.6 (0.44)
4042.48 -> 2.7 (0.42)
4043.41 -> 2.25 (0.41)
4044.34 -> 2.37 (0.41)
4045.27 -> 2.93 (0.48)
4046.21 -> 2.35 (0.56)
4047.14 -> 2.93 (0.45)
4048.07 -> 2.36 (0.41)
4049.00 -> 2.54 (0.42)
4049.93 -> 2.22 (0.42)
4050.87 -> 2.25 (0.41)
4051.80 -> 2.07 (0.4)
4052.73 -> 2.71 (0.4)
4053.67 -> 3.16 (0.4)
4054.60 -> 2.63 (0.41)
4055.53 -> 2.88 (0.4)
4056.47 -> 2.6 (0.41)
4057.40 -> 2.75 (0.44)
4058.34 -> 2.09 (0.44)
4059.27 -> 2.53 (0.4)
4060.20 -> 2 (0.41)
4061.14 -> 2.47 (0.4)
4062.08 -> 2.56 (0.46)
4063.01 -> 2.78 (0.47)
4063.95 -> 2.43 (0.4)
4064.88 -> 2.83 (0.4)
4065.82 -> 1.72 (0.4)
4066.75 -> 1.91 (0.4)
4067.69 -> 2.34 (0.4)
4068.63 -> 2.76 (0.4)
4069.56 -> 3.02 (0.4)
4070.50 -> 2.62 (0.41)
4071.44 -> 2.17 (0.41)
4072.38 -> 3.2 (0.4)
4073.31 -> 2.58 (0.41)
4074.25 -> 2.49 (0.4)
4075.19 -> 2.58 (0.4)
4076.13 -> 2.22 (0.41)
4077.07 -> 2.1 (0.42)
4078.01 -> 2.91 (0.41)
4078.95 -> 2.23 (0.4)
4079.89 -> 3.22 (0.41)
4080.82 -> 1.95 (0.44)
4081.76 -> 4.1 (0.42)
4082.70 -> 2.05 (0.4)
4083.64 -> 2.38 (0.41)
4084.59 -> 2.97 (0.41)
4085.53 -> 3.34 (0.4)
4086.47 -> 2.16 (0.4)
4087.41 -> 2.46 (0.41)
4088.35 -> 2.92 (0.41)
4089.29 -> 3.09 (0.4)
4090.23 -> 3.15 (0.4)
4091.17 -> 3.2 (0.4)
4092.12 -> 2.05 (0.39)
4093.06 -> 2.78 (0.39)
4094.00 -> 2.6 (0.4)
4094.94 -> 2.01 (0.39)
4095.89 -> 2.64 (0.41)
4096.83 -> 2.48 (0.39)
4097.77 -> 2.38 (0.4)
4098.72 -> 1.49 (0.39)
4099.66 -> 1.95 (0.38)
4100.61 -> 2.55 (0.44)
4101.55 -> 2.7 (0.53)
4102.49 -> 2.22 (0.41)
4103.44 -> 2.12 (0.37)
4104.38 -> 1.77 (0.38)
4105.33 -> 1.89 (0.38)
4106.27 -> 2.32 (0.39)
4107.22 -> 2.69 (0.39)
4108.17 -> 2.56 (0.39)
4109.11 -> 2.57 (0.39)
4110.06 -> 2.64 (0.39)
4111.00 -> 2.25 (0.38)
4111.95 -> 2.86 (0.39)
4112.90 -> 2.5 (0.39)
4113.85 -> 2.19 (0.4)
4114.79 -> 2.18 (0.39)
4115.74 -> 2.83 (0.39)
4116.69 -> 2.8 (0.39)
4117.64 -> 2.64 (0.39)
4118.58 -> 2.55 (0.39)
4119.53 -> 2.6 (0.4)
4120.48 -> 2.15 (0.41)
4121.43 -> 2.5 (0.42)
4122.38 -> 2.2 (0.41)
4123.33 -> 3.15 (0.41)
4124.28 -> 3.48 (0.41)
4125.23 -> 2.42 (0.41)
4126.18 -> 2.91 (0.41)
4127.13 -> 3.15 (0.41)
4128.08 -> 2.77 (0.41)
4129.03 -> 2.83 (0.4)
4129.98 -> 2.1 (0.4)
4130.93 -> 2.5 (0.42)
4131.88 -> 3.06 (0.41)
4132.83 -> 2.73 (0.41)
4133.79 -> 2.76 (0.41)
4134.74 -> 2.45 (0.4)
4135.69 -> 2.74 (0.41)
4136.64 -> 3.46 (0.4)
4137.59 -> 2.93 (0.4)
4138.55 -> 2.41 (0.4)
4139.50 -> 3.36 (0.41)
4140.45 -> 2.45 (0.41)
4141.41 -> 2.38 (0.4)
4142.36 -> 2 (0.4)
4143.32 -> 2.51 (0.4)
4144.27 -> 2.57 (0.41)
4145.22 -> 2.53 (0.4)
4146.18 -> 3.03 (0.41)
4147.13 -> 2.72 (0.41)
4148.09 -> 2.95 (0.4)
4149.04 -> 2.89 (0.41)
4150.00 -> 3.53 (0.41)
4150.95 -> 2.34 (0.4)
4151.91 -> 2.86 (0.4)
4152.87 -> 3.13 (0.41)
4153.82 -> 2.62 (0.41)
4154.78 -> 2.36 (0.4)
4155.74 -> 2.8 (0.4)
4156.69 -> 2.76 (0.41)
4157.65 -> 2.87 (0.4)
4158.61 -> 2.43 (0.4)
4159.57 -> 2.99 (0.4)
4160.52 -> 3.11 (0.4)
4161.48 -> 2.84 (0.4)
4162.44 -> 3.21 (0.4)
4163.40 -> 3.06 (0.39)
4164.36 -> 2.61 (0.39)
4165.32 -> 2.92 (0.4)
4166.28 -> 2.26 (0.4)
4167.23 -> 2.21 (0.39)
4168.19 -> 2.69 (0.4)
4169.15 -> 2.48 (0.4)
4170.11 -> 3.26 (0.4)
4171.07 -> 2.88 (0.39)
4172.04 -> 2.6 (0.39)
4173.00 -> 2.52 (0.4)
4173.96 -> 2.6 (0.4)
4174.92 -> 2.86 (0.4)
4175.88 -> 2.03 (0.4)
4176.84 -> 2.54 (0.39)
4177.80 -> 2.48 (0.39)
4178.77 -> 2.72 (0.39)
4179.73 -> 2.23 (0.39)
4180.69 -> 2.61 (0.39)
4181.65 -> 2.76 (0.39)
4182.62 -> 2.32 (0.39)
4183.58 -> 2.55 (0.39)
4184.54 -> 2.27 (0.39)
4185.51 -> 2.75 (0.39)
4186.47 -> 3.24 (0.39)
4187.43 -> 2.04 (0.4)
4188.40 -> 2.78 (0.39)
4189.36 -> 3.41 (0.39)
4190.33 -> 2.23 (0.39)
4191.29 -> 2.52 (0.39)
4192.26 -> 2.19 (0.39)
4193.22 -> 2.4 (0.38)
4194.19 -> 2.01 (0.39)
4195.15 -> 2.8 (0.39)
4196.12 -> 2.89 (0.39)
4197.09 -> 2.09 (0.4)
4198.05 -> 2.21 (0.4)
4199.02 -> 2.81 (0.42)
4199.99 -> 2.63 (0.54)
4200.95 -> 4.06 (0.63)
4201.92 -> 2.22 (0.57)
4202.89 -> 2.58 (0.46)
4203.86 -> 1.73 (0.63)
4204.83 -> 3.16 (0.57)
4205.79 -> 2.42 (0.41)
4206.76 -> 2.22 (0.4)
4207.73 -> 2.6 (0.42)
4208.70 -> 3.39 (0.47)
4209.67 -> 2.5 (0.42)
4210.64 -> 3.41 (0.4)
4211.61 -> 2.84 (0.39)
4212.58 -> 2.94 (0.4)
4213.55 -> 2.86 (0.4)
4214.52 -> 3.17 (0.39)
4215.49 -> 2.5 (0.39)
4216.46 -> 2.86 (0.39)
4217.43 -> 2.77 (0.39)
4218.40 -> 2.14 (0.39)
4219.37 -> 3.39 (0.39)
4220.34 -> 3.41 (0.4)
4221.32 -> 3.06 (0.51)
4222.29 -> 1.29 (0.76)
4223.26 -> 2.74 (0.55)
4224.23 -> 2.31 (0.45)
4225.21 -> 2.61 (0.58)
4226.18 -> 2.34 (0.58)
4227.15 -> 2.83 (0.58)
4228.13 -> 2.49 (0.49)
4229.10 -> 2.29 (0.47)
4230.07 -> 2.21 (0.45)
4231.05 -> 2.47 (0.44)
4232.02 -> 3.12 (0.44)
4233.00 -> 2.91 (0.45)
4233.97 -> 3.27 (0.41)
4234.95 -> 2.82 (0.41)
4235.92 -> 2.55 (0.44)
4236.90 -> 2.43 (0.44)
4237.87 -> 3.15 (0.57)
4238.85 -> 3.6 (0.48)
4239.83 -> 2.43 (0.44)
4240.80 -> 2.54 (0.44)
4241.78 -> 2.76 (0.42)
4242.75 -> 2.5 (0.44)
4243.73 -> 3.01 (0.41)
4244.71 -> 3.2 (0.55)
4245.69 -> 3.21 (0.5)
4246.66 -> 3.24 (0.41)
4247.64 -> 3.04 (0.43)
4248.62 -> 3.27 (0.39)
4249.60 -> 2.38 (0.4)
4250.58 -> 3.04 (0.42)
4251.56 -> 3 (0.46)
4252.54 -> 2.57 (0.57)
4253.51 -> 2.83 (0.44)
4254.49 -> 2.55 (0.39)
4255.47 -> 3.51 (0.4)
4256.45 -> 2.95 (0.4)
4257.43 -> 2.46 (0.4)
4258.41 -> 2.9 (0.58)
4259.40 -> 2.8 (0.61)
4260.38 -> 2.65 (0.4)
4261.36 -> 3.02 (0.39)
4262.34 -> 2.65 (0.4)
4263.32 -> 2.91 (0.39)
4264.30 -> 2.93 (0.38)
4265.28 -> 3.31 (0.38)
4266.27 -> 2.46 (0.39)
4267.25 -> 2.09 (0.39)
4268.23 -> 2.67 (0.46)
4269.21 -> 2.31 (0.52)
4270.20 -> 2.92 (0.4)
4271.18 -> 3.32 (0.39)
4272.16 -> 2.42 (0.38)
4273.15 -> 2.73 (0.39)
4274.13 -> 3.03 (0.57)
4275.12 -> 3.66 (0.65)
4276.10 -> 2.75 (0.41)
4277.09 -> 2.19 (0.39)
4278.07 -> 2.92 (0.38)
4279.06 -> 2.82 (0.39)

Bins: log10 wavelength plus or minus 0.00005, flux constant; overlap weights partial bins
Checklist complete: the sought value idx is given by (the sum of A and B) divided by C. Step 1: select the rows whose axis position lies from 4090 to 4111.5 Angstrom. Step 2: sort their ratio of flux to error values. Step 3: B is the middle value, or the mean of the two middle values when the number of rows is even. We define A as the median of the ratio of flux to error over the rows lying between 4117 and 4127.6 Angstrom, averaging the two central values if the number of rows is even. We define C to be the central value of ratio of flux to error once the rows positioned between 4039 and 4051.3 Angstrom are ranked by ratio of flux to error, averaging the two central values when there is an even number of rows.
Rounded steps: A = 6.5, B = 5.95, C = 5.9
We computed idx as 2.11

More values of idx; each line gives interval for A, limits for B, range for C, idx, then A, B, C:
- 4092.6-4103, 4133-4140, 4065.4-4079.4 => 2.01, 5.8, 6.73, 6.2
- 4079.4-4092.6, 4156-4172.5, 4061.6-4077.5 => 2.35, 7.2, 7.10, 6.1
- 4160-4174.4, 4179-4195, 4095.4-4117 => 2.20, 6.7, 6.39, 5.9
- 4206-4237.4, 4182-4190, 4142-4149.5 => 1.99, 6.1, 6.79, 6.5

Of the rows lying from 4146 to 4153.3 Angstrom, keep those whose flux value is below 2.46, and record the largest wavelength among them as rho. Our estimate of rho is 4150.95 Angstrom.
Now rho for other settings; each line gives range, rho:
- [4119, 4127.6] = 4125.23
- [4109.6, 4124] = 4122.38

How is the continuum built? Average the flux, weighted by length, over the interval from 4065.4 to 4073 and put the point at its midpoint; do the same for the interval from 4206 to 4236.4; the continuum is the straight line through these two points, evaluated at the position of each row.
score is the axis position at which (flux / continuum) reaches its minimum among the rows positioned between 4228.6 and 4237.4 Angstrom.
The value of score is 4230.07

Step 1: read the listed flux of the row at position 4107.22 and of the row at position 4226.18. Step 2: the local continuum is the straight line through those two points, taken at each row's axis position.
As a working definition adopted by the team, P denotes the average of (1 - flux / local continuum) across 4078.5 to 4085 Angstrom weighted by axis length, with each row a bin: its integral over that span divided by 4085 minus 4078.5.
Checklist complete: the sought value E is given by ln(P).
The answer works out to -3.7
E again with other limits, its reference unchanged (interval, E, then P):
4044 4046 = -2.5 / 0.085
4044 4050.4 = -2.1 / 0.117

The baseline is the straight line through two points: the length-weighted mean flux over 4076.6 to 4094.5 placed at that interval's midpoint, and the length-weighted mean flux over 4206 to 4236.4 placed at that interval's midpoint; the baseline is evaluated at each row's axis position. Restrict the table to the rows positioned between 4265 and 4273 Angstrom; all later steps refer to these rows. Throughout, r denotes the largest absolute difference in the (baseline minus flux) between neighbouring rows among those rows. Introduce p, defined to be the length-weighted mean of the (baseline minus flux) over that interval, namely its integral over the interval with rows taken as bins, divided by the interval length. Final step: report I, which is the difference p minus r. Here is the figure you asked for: -0.9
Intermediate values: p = 0.04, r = 0.90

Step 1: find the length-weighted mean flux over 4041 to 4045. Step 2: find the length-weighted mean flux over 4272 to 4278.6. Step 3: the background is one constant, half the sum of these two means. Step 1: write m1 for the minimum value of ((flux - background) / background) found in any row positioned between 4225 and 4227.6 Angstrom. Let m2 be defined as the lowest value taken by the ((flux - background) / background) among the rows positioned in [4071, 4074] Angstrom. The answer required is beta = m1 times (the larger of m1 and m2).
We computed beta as 0.02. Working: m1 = -0.12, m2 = -0.19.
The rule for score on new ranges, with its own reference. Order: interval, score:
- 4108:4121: 4120.48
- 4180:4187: 4184.54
